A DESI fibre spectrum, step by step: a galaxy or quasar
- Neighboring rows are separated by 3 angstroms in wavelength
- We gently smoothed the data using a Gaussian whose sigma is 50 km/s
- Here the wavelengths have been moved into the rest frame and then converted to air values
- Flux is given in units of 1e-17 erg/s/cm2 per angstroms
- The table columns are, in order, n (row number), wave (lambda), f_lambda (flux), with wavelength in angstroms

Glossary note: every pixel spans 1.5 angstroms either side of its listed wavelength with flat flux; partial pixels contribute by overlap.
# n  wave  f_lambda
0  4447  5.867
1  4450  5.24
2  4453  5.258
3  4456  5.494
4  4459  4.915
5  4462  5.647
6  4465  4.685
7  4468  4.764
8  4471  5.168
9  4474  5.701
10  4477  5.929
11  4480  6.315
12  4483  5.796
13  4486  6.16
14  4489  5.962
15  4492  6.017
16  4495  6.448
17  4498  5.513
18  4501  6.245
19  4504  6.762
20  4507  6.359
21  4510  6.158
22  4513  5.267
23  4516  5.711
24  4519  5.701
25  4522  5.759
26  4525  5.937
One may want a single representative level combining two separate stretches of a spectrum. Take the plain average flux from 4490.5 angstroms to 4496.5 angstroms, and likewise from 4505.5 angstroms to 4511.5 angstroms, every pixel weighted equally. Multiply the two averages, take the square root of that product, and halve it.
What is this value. 3.12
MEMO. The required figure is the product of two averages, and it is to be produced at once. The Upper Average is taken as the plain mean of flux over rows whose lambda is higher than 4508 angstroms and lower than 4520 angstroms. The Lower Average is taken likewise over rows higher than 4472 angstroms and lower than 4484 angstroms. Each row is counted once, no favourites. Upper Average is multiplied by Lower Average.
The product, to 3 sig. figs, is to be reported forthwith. 33.9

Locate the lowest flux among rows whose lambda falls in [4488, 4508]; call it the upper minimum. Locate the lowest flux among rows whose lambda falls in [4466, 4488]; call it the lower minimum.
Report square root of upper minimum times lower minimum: 5.1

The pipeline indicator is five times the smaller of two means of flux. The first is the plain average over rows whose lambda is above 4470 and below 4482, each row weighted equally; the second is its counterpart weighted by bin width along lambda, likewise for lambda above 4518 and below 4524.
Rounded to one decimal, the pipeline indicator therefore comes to 28.7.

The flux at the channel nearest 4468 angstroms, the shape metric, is 4.764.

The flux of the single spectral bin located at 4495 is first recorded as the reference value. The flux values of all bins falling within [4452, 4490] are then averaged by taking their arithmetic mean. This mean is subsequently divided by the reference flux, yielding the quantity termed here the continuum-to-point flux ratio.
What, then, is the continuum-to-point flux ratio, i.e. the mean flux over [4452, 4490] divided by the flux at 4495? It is 0.86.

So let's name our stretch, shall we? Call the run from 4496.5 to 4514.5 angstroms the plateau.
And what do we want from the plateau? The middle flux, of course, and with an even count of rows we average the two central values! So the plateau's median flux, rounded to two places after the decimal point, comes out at 6.20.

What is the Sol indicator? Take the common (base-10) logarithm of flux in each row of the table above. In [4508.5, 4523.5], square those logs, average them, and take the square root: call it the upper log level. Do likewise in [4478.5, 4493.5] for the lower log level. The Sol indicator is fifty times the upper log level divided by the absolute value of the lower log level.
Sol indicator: 48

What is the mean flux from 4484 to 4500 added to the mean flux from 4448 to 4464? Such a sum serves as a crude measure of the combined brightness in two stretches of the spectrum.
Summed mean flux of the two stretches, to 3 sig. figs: 11.3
